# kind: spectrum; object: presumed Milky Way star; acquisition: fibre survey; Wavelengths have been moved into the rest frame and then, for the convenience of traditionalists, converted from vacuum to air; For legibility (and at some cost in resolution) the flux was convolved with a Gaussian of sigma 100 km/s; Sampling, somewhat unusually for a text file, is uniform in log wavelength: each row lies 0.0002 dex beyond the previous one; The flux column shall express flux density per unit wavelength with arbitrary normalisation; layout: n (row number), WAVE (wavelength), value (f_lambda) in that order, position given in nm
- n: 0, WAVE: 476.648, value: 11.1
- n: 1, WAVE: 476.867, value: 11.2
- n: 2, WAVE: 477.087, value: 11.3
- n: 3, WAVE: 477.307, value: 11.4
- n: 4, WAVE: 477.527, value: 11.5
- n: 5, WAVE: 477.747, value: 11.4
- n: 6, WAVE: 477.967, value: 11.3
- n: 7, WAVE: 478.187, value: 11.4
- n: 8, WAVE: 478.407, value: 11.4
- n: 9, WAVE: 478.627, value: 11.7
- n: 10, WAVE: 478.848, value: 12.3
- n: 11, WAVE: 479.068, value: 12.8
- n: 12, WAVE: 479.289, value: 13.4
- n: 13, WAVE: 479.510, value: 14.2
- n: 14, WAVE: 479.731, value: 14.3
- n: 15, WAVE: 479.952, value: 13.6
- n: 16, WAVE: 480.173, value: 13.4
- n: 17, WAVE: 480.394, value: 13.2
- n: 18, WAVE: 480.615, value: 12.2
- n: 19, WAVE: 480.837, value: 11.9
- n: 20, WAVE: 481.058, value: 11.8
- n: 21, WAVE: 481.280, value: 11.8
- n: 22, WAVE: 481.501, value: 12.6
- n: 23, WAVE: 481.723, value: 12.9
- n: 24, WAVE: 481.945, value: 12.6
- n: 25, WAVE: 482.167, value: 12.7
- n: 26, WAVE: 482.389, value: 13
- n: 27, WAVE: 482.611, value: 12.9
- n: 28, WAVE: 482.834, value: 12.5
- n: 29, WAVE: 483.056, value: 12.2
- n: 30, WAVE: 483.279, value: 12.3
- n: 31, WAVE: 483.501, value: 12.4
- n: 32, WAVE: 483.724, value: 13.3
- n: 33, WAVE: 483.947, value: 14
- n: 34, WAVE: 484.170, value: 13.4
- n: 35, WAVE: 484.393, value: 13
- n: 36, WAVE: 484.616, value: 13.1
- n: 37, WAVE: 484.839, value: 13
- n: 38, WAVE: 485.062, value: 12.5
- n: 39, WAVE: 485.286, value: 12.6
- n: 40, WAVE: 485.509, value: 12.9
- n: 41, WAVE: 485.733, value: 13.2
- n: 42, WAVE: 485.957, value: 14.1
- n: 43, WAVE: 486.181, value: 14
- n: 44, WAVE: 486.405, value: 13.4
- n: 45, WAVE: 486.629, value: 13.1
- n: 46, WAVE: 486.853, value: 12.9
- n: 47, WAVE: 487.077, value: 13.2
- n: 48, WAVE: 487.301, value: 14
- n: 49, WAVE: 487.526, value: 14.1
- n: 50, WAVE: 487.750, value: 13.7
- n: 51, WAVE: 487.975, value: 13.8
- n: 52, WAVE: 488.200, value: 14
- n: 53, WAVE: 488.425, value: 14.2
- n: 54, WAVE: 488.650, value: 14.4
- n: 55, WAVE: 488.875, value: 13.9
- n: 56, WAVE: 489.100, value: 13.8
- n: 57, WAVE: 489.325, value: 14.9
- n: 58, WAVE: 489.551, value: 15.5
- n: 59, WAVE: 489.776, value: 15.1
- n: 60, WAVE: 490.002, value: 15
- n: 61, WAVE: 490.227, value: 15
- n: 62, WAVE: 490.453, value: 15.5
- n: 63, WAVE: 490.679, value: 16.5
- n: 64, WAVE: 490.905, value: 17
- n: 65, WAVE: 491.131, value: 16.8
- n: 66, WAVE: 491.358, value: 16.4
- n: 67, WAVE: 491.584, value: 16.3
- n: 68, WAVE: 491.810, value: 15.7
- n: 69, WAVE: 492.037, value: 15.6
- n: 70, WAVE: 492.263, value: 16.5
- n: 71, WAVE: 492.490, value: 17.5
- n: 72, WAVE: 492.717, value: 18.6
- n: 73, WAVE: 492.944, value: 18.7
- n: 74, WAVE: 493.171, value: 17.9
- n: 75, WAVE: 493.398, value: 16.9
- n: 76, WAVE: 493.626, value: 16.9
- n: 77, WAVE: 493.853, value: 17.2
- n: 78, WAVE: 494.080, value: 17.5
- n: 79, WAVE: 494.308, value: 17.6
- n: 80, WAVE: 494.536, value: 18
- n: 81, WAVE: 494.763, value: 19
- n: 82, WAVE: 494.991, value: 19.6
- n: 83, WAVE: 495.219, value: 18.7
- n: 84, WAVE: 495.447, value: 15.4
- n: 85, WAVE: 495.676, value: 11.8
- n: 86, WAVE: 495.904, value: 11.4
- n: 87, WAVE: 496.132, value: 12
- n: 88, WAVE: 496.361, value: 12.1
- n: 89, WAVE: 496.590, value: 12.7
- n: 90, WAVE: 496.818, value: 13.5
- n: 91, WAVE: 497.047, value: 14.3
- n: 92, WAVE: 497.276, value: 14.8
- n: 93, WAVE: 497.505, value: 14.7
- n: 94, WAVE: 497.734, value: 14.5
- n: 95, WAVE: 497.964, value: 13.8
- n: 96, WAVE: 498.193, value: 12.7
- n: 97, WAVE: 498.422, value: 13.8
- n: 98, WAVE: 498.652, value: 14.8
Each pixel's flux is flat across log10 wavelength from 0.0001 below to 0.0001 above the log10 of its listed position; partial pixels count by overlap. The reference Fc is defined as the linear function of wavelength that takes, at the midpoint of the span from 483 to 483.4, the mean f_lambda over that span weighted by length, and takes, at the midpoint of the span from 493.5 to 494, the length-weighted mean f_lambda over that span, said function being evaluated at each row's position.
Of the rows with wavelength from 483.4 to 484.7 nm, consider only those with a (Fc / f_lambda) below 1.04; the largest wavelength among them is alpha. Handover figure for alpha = 484.616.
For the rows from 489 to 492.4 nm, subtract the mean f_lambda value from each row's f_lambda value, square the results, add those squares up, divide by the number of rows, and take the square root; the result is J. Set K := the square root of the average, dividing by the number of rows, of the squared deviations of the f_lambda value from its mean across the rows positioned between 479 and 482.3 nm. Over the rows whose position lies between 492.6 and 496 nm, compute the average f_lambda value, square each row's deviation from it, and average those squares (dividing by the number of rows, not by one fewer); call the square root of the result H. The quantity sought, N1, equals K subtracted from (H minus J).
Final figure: 0.7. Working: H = 2.35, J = 0.8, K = 0.77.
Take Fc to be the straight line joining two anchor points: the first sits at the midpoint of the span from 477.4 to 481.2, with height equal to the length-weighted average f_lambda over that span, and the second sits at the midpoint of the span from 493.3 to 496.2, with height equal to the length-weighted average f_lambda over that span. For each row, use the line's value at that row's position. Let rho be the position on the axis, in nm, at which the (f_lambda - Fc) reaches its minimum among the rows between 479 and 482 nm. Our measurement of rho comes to 481.280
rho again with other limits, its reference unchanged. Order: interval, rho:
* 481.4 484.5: 483.056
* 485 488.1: 486.853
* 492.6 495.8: 495.676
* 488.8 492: 489.100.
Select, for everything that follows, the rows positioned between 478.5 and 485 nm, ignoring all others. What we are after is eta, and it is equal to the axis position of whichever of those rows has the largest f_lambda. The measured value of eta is 479.731 nm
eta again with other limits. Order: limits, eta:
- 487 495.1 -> 494.991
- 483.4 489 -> 488.650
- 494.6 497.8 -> 494.991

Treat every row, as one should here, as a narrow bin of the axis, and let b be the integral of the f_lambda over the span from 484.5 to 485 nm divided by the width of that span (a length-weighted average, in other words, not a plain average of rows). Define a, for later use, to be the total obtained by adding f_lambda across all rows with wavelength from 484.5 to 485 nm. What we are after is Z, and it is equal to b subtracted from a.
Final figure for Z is 13.1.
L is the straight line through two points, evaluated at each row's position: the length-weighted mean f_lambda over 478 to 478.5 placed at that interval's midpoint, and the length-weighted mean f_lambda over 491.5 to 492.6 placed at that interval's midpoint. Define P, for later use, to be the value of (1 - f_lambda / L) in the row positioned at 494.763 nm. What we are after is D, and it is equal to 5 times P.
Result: -0.5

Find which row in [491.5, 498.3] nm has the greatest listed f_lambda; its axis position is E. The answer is 494.991 nm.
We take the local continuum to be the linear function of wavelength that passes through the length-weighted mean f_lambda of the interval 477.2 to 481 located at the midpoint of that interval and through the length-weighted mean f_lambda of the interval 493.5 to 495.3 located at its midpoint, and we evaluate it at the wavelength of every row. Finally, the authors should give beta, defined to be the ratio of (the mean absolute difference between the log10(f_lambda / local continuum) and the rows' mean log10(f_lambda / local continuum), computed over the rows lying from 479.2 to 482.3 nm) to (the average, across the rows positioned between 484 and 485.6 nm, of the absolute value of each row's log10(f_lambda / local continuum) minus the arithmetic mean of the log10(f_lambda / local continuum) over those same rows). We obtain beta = 2.7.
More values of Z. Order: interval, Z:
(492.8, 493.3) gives 18.3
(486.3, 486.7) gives 13.2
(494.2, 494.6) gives 17.8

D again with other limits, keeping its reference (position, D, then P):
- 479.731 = -1.0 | -0.20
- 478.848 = -0.3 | -0.06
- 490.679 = -0.2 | -0.04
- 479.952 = -0.7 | -0.13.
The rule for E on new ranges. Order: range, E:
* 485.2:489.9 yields 489.551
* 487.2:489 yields 488.650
